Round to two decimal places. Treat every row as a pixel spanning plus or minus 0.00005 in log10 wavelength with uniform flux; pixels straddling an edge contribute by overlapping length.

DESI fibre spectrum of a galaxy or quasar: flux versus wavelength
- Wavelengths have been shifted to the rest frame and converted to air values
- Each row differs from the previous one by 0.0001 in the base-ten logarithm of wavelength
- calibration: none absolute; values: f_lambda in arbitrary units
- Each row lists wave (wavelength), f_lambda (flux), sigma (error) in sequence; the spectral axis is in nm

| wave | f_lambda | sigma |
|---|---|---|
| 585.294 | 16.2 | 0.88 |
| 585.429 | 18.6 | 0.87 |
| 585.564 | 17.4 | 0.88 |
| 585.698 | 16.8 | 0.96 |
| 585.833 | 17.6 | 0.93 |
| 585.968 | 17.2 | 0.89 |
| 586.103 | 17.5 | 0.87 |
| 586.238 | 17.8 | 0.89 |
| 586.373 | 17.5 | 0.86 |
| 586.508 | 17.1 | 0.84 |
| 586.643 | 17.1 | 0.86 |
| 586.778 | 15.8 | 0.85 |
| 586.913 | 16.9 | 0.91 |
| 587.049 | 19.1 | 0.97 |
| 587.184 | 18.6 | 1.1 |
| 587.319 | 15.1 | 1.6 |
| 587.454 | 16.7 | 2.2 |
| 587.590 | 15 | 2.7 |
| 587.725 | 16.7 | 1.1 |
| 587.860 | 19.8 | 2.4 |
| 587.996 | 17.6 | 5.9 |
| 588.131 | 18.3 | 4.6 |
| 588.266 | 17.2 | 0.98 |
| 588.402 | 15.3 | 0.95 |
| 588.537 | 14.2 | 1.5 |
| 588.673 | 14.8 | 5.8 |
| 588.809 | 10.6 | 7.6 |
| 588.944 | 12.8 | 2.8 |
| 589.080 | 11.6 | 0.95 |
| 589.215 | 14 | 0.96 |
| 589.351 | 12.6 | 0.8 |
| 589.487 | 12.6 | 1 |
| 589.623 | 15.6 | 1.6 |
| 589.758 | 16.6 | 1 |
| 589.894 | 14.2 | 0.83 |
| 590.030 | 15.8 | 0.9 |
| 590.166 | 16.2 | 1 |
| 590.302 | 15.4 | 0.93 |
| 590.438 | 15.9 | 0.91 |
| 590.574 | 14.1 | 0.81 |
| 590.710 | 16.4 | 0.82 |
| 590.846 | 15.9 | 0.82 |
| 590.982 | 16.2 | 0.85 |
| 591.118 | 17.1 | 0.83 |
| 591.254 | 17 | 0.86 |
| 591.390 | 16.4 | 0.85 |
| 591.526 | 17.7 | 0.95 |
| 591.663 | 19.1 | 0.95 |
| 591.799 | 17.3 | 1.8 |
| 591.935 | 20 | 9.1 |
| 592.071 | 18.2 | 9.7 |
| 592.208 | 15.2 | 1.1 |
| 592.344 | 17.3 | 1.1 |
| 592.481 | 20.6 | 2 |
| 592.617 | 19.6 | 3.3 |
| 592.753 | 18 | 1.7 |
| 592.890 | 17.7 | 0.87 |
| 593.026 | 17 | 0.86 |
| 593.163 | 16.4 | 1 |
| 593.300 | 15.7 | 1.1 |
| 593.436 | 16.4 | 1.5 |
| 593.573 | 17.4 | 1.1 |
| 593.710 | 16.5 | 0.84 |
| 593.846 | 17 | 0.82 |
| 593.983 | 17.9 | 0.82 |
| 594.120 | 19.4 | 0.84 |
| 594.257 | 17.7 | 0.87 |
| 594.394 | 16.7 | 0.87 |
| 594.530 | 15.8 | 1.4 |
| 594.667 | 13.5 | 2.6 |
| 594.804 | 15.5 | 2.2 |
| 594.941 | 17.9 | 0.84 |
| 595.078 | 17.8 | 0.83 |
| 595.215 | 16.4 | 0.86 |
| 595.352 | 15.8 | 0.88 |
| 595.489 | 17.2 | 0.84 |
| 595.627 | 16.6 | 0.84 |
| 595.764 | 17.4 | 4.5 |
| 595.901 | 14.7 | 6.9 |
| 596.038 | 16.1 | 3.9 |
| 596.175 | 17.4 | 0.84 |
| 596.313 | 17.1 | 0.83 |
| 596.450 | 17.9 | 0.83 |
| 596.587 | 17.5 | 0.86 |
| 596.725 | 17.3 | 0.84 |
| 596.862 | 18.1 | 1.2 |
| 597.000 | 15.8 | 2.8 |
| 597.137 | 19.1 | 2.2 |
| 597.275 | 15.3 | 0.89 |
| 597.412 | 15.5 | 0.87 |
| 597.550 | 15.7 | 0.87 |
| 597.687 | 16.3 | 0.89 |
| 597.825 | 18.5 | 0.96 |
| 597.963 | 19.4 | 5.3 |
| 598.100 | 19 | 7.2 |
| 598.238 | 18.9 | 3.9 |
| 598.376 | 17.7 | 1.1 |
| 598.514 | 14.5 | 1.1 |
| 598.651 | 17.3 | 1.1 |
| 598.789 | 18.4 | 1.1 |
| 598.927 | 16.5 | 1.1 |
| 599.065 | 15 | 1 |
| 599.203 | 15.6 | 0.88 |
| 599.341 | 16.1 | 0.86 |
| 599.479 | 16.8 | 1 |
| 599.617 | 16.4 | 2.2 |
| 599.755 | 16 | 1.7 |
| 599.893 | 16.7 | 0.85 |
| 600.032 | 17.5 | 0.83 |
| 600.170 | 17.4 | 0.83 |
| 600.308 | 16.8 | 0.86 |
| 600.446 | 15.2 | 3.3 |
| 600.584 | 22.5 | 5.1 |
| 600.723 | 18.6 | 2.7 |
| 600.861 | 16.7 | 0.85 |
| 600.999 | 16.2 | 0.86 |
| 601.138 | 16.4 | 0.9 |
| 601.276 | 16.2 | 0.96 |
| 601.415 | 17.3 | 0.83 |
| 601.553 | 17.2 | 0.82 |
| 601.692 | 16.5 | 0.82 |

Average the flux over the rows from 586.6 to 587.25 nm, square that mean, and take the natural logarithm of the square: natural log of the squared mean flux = 5.72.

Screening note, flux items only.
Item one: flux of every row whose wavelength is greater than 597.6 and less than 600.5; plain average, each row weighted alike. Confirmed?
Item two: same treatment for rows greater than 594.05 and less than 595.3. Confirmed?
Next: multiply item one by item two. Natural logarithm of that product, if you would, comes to 5.65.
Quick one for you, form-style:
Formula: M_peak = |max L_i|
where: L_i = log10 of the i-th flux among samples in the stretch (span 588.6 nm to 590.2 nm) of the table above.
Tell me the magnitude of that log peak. 1.220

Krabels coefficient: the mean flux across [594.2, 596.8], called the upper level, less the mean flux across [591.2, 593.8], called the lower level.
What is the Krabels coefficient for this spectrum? -0.9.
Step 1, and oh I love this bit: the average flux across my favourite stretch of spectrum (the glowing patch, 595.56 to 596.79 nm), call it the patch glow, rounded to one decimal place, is 16.9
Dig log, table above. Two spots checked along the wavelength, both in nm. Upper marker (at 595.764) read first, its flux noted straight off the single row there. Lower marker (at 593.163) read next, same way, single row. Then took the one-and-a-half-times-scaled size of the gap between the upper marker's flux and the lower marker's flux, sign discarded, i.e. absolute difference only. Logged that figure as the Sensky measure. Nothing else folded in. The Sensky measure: 1.5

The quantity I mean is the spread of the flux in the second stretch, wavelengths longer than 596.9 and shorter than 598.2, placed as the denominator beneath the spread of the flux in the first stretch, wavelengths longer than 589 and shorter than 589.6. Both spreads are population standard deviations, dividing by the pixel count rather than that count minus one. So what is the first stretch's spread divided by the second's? 0.5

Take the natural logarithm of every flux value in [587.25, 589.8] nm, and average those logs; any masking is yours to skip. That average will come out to 2.70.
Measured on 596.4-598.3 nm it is 2.86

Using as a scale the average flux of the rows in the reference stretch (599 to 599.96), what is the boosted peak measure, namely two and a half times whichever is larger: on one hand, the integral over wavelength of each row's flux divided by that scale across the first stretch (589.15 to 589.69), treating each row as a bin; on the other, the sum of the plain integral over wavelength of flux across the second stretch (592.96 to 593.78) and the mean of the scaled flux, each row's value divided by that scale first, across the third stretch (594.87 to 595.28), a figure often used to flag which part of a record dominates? 37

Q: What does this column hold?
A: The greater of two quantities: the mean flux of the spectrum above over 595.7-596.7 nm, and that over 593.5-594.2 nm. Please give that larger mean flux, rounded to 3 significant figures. 17.6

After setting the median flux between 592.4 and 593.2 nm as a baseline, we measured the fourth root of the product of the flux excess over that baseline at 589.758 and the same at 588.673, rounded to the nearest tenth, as 1.4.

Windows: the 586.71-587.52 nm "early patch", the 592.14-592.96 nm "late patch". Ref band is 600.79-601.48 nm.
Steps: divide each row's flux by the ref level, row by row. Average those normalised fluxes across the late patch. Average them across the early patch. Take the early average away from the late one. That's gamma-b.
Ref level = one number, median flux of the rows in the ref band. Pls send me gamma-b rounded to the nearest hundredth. 0.06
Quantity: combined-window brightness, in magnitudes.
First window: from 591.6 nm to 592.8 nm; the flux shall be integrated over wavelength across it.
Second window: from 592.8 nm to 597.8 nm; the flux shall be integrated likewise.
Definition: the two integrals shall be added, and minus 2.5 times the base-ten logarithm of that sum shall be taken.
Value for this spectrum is -5.1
